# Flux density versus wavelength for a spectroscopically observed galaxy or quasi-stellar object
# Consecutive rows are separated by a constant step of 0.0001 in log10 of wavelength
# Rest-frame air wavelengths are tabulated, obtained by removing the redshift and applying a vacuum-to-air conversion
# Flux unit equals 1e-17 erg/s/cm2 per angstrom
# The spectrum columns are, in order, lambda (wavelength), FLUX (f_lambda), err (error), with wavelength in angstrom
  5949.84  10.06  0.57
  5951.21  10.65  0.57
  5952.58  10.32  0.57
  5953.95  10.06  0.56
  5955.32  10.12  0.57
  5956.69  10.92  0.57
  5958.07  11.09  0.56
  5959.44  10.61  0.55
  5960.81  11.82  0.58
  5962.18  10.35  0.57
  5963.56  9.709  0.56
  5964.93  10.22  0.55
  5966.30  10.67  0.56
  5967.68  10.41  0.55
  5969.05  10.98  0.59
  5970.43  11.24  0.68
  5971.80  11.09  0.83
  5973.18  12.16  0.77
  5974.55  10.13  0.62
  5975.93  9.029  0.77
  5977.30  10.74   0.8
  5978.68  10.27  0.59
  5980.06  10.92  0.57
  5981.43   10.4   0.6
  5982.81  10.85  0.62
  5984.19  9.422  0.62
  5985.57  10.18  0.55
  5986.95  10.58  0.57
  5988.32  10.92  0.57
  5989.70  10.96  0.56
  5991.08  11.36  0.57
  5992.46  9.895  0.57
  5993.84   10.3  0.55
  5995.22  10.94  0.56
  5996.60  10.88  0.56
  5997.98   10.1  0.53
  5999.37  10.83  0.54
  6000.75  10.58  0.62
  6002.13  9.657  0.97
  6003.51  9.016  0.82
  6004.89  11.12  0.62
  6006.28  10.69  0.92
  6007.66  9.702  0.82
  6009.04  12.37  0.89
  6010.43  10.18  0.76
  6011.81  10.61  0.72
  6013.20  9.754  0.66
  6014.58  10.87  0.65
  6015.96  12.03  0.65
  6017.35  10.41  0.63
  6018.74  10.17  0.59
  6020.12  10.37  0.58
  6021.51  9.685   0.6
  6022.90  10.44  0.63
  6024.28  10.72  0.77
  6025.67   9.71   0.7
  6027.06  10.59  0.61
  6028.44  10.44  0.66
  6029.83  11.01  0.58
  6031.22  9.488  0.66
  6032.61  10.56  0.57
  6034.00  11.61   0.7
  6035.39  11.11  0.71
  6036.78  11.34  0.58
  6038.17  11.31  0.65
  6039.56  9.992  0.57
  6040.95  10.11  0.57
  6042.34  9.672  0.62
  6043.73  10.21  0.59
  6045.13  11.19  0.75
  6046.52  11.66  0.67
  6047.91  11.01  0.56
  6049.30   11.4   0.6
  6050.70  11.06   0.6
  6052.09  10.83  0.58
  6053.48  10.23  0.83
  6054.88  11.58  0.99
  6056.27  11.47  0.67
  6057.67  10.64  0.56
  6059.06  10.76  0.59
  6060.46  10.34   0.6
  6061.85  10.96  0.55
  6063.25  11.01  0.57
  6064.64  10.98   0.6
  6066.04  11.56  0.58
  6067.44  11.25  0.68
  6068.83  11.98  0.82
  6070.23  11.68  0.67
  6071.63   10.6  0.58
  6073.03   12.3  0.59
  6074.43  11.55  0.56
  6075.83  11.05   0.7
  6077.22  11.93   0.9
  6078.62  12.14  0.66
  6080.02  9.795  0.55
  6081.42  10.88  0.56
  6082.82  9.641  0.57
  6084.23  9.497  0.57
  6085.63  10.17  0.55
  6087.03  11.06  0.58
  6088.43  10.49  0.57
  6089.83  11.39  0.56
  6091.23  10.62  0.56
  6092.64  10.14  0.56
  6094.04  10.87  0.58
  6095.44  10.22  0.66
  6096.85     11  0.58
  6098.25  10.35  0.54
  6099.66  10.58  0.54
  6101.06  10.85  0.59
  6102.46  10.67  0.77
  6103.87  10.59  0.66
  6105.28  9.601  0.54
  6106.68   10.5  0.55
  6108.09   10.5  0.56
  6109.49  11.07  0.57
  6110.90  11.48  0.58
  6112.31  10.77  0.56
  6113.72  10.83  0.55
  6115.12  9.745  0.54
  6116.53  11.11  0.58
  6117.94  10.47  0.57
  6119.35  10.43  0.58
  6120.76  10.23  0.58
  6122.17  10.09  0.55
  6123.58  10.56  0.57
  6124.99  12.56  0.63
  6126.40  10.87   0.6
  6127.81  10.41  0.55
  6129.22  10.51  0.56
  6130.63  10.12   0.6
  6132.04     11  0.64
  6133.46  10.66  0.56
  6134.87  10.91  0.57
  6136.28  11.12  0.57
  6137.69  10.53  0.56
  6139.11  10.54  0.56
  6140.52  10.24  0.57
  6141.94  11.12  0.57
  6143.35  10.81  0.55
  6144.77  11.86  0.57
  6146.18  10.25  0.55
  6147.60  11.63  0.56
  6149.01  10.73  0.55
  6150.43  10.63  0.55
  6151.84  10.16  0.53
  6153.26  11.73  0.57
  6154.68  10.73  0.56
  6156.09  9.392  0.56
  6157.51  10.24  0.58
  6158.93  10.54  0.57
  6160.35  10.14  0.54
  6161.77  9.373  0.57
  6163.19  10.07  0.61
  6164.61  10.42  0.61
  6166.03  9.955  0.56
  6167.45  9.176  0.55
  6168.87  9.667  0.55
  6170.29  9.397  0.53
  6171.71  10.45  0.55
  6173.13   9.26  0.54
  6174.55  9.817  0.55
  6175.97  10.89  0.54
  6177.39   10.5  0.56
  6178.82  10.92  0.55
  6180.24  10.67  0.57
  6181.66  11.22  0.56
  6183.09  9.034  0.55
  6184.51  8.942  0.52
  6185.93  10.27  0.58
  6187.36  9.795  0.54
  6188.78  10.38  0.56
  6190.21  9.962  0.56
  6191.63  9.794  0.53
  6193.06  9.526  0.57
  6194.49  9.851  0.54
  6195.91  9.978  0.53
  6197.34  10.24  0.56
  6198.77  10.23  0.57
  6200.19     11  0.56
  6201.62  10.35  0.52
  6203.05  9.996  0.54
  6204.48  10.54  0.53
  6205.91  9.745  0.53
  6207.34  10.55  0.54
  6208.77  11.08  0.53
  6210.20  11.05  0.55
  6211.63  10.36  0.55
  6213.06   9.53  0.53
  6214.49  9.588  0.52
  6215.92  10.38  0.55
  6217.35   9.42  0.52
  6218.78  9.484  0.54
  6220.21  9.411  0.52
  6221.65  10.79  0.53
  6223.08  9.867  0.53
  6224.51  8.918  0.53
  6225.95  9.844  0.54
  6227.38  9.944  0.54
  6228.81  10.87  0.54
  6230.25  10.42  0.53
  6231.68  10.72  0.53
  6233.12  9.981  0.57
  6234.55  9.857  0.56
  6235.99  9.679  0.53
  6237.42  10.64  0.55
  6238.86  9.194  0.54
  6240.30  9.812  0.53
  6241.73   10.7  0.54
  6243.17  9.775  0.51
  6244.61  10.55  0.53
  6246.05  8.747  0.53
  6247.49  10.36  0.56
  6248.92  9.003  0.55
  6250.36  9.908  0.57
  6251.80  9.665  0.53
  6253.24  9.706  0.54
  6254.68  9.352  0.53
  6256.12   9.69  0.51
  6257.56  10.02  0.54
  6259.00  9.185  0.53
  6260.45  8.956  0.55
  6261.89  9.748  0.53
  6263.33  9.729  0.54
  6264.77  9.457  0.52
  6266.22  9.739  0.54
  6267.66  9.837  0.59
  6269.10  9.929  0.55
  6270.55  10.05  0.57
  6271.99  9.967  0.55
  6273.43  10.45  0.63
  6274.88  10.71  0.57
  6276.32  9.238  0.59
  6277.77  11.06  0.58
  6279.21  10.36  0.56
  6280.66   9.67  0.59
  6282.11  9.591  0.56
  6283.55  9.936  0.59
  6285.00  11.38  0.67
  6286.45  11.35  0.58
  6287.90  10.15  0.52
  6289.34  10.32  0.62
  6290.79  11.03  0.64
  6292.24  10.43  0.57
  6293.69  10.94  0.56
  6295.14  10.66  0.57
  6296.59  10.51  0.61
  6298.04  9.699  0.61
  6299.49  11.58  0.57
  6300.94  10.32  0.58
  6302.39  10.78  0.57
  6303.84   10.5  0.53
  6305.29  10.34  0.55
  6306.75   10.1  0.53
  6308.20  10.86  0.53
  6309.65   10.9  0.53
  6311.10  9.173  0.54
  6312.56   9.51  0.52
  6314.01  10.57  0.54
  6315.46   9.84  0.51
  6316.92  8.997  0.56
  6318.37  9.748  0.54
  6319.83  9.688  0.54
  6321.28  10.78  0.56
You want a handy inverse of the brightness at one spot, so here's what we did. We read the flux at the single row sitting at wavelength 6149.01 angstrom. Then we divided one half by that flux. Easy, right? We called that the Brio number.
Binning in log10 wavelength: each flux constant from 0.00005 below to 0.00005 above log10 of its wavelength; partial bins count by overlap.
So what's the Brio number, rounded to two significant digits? 0.047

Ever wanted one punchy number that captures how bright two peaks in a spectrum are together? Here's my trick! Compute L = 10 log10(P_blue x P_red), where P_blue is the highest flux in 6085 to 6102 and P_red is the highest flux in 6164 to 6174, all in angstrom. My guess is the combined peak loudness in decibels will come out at 20.76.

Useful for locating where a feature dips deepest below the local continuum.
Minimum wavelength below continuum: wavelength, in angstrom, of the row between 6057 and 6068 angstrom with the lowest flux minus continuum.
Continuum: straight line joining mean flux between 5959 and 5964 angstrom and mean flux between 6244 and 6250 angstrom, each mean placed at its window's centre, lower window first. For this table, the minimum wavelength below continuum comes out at 6060.46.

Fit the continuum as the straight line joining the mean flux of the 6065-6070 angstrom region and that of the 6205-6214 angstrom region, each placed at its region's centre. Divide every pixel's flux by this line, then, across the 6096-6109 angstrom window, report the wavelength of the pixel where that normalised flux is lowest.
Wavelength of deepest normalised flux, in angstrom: 6105.28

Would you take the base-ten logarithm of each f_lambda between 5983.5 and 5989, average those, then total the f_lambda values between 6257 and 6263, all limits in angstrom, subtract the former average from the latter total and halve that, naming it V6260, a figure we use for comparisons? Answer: 18.4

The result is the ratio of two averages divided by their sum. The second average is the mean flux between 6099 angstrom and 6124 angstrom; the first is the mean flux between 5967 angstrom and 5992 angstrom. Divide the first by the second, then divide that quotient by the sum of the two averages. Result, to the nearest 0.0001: 0.0475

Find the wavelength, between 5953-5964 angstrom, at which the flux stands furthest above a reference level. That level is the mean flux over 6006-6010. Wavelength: 5960.81 angstrom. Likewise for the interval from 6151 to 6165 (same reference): 6153.26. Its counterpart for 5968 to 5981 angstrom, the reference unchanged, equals 5973.18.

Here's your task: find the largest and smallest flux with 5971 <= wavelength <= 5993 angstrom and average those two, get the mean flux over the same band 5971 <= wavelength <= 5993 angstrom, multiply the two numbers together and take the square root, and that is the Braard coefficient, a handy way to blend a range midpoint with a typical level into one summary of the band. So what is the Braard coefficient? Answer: 10.6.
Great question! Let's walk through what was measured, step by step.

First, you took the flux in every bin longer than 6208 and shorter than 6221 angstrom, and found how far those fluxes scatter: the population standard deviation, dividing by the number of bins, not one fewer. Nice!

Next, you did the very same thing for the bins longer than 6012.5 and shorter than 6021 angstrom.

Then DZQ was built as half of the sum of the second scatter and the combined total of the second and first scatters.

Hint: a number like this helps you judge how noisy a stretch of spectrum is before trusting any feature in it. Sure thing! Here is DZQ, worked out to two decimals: 1.05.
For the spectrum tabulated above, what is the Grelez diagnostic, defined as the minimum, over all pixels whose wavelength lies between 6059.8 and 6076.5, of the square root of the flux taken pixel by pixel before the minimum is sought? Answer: 3.22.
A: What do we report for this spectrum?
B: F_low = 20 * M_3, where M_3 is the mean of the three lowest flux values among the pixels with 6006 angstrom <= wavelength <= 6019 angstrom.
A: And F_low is 198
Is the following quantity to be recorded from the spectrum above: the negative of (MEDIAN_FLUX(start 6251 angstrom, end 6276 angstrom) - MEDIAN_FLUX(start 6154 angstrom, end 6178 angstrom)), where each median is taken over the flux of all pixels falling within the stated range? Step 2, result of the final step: 0.33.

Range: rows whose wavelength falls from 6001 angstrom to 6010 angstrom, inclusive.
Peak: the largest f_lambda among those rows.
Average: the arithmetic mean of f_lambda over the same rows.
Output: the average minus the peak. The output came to -1.9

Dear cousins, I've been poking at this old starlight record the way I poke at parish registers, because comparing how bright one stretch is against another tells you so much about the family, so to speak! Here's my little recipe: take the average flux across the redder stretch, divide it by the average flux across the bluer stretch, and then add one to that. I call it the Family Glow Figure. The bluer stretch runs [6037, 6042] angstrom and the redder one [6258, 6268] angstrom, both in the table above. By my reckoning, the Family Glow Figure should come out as 1.91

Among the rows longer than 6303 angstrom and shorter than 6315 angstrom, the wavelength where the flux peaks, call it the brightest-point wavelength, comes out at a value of 6309.65 angstrom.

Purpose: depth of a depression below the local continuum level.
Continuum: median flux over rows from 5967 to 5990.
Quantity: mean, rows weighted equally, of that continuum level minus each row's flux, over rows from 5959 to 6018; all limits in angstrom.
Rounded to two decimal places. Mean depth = 0.16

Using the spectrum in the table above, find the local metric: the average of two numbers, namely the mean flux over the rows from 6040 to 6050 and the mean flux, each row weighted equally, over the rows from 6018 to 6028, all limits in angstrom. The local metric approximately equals 10.5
